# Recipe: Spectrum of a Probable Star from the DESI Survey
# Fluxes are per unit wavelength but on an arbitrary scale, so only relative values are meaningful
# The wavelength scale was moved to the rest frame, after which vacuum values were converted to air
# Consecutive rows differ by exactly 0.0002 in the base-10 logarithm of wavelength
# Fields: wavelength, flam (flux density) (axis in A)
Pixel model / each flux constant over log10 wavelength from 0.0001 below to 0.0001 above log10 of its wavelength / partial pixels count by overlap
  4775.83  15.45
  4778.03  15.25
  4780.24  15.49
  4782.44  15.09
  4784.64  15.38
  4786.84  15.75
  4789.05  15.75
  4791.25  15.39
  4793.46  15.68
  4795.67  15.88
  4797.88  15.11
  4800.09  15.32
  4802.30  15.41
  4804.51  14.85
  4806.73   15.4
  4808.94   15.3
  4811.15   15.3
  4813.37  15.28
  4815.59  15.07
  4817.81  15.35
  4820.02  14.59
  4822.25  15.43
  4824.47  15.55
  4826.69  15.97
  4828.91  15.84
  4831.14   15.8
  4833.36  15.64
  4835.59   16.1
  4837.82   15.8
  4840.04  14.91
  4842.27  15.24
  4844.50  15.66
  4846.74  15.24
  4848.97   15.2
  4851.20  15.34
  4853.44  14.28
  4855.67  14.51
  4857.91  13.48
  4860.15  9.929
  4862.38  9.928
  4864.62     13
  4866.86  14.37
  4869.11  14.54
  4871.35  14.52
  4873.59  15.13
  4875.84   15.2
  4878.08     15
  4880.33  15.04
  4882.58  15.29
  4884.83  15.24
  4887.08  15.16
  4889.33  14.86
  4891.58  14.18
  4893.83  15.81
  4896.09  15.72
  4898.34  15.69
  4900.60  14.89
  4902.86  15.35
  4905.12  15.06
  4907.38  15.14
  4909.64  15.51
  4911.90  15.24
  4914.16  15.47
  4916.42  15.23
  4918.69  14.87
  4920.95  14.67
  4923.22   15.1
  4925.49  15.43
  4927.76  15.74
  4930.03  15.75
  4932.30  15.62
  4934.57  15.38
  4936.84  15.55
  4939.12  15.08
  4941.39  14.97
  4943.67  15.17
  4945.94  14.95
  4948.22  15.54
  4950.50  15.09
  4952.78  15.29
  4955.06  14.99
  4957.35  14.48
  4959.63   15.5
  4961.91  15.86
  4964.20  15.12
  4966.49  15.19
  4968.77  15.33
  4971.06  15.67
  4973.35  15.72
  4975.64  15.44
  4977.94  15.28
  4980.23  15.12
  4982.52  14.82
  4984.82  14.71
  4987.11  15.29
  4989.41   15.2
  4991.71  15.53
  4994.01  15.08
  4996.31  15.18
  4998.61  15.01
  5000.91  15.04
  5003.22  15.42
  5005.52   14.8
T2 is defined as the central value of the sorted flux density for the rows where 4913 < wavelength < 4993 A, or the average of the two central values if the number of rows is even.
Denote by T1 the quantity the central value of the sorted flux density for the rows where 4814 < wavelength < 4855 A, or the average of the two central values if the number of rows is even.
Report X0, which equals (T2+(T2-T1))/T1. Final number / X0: 0.99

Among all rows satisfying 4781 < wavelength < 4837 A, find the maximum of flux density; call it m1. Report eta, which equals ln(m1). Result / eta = 2.78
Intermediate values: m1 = 16.1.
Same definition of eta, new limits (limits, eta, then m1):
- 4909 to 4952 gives 2.76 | 15.75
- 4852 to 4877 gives 2.72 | 15.2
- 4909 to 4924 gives 2.74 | 15.51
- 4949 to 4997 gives 2.76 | 15.86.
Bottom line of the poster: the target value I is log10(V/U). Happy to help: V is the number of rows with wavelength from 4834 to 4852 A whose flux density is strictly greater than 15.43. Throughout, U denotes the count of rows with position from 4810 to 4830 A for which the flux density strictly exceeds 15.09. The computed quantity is -0.37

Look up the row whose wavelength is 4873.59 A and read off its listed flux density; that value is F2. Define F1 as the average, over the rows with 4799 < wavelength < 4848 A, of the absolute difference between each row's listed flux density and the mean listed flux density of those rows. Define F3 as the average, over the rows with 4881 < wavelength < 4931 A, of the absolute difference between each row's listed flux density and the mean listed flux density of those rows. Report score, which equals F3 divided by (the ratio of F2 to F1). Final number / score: 0.006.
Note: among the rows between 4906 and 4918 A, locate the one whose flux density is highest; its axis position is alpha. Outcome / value 4909.64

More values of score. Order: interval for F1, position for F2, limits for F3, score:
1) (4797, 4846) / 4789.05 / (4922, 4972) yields 0.005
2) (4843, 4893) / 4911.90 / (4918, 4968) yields 0.020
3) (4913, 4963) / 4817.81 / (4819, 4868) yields 0.023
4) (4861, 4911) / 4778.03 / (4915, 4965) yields 0.014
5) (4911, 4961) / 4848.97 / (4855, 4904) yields 0.019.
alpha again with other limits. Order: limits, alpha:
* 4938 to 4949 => 4948.22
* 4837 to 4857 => 4837.82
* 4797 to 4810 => 4802.30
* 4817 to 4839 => 4835.59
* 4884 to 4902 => 4893.83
